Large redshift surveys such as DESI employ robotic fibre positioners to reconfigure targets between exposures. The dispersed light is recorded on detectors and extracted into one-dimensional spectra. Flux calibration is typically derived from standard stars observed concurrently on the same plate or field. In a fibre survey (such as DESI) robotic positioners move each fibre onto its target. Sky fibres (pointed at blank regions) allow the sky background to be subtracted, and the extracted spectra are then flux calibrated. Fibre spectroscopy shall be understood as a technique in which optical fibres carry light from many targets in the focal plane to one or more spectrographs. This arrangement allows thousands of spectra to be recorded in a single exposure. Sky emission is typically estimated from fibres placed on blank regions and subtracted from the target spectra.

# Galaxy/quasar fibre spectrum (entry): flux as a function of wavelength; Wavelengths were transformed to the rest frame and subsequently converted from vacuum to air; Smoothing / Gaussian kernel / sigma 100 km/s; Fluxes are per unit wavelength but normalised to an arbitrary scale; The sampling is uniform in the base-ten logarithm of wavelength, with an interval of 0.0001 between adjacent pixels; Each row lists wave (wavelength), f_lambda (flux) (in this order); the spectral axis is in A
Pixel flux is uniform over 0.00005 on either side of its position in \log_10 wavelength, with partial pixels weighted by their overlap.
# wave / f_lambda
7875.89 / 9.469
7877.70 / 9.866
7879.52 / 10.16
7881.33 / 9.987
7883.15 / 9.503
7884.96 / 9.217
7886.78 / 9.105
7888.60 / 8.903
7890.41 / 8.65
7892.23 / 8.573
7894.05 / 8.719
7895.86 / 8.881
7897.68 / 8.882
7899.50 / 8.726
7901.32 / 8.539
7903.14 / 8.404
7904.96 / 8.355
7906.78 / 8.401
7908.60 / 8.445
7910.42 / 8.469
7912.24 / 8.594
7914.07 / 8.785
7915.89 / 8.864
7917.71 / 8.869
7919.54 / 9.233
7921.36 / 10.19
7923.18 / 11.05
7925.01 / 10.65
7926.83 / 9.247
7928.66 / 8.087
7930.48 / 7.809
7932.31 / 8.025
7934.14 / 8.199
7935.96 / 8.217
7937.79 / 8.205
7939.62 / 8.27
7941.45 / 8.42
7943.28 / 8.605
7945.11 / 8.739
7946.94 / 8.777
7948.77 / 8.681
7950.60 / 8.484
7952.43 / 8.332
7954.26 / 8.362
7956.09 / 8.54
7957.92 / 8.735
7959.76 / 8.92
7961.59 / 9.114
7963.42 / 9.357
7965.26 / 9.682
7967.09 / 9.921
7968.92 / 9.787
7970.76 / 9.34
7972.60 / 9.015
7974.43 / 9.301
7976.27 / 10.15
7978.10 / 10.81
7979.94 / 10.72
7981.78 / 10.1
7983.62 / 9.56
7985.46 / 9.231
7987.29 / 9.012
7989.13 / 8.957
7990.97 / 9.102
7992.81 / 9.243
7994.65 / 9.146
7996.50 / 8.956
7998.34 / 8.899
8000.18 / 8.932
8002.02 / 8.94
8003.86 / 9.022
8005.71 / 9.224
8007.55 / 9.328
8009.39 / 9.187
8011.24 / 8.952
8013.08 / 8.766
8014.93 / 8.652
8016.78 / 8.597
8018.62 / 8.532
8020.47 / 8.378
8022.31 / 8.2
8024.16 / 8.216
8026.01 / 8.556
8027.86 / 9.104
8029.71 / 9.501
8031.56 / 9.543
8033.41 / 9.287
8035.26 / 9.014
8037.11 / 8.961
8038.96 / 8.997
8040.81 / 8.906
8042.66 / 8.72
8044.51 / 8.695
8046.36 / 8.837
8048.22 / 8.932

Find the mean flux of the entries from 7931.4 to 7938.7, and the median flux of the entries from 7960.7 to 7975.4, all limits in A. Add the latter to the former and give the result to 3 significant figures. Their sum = 17.5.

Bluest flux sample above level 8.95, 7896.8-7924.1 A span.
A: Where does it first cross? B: 7919.54 A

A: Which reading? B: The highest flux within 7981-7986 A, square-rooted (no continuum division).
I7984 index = 3.18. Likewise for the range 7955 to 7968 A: 3.15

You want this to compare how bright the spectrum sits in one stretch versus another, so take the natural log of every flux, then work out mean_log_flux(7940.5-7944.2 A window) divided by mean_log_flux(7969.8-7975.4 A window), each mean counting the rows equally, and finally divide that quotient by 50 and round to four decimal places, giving 0.0193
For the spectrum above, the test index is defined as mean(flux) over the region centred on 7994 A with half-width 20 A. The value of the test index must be 9.34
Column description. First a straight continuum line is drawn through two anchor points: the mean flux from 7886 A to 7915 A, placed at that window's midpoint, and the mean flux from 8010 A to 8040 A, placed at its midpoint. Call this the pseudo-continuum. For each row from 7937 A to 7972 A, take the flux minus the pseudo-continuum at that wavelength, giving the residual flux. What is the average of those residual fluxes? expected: 0.13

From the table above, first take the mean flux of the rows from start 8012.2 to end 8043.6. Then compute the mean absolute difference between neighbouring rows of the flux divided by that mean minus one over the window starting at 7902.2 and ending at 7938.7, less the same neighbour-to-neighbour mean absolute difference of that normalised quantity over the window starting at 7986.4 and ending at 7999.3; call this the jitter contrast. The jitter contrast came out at 0.025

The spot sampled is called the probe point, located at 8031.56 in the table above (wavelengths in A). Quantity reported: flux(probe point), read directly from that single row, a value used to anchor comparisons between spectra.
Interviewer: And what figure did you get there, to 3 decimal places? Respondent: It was 9.543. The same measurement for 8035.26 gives 9.014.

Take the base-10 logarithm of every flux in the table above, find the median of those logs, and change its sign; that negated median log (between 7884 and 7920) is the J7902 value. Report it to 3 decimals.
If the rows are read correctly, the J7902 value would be -0.941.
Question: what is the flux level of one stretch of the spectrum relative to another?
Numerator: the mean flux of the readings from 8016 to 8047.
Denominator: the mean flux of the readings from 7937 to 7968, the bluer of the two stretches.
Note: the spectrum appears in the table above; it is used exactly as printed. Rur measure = 1.01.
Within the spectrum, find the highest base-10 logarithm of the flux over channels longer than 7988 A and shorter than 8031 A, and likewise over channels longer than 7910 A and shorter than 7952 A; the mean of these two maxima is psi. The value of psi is 1.01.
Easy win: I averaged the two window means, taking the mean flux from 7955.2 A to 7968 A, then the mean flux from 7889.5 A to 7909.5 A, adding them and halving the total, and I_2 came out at 8.89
